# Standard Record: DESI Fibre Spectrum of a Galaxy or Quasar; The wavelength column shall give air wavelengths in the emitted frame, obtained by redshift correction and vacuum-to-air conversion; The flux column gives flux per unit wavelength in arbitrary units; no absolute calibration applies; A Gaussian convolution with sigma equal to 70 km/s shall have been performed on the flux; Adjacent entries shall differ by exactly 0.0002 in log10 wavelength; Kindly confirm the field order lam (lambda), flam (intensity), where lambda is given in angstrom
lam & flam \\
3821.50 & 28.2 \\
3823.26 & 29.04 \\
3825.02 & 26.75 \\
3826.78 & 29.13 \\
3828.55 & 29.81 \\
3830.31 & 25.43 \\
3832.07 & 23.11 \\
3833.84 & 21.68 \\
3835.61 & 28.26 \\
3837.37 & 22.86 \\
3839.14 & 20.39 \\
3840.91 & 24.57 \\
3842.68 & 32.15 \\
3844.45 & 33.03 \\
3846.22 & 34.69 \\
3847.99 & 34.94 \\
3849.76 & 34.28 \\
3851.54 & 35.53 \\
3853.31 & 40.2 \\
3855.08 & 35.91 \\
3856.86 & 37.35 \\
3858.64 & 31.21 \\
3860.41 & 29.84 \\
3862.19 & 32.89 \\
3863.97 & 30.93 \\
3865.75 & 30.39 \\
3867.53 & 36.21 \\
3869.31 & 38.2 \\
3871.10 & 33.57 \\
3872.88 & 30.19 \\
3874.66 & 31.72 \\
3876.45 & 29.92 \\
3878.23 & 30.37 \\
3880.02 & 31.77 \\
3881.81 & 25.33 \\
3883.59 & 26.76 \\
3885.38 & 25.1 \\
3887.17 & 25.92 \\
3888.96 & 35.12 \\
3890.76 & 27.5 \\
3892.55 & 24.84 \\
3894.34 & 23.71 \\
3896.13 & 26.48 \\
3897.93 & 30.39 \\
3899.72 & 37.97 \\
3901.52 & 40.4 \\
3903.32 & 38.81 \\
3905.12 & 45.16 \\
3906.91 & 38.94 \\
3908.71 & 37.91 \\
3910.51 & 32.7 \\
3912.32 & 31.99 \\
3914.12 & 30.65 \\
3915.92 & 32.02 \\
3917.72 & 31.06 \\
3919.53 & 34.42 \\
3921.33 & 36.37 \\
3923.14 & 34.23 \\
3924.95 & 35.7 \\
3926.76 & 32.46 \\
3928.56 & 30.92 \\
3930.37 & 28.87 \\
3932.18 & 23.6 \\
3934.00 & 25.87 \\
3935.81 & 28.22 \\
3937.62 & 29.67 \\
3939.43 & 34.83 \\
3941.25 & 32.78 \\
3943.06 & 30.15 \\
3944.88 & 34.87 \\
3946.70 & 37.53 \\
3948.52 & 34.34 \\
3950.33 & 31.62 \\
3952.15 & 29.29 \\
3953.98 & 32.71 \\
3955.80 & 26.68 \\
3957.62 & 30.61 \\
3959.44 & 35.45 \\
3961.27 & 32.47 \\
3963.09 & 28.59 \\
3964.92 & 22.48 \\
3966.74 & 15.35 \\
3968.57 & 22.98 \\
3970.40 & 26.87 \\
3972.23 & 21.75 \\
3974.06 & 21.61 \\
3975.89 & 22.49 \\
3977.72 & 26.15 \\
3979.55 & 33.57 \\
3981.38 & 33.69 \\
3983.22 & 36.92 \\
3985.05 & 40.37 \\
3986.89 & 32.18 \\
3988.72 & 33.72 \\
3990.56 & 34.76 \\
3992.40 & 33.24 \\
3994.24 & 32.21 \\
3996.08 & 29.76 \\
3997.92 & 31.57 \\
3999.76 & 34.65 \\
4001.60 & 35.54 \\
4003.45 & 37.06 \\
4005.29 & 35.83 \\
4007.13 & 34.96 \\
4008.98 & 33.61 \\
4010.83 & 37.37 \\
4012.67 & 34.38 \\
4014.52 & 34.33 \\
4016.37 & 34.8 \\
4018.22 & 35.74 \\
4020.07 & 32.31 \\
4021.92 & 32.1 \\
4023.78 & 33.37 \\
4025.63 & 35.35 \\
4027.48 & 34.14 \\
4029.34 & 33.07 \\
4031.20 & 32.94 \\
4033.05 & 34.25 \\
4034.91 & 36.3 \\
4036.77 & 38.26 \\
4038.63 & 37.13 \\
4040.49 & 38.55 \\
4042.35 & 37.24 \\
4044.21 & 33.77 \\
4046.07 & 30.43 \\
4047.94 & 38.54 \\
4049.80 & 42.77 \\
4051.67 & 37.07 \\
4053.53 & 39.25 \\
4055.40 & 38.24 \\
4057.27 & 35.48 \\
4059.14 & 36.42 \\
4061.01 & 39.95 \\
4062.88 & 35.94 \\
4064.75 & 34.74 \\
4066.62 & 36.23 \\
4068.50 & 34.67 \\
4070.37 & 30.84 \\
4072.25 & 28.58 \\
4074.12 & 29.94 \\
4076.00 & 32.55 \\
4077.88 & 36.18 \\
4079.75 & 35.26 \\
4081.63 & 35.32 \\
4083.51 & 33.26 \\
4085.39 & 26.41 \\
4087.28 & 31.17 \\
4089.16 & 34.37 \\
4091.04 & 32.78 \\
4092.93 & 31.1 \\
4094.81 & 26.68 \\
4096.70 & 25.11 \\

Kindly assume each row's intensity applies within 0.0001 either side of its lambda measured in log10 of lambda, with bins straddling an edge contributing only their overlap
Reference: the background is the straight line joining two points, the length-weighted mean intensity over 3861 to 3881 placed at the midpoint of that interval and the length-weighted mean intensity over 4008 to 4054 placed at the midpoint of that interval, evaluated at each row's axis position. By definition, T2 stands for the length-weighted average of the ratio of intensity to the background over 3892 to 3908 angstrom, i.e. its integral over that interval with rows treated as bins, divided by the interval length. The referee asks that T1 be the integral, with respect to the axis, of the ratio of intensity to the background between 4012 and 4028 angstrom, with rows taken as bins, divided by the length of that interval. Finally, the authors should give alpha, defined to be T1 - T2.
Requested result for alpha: -0.08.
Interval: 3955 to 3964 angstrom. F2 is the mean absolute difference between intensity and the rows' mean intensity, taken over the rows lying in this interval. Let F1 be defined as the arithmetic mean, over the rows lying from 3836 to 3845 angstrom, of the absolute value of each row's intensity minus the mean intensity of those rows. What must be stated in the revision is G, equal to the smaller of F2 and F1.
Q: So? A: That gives 2.56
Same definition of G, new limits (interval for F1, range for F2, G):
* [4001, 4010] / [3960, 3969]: 0.89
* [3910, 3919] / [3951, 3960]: 0.66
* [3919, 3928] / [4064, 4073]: 1.12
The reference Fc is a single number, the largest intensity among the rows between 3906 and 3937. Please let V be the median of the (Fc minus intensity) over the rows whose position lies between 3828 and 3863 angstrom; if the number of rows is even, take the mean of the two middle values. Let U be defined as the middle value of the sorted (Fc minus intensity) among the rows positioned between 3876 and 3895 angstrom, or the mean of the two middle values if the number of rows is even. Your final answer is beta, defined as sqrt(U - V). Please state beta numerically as 2.2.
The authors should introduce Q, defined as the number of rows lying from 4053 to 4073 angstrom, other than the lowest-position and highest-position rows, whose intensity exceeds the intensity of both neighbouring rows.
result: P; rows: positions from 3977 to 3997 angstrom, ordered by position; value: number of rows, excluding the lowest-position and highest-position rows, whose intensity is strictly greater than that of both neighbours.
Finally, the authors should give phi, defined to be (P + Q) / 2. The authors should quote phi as 2.0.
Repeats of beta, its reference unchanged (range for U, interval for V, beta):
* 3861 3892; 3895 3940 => 1.4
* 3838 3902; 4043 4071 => 2.2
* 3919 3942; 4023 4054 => 2.0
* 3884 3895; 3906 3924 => 2.8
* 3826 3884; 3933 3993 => 0.8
